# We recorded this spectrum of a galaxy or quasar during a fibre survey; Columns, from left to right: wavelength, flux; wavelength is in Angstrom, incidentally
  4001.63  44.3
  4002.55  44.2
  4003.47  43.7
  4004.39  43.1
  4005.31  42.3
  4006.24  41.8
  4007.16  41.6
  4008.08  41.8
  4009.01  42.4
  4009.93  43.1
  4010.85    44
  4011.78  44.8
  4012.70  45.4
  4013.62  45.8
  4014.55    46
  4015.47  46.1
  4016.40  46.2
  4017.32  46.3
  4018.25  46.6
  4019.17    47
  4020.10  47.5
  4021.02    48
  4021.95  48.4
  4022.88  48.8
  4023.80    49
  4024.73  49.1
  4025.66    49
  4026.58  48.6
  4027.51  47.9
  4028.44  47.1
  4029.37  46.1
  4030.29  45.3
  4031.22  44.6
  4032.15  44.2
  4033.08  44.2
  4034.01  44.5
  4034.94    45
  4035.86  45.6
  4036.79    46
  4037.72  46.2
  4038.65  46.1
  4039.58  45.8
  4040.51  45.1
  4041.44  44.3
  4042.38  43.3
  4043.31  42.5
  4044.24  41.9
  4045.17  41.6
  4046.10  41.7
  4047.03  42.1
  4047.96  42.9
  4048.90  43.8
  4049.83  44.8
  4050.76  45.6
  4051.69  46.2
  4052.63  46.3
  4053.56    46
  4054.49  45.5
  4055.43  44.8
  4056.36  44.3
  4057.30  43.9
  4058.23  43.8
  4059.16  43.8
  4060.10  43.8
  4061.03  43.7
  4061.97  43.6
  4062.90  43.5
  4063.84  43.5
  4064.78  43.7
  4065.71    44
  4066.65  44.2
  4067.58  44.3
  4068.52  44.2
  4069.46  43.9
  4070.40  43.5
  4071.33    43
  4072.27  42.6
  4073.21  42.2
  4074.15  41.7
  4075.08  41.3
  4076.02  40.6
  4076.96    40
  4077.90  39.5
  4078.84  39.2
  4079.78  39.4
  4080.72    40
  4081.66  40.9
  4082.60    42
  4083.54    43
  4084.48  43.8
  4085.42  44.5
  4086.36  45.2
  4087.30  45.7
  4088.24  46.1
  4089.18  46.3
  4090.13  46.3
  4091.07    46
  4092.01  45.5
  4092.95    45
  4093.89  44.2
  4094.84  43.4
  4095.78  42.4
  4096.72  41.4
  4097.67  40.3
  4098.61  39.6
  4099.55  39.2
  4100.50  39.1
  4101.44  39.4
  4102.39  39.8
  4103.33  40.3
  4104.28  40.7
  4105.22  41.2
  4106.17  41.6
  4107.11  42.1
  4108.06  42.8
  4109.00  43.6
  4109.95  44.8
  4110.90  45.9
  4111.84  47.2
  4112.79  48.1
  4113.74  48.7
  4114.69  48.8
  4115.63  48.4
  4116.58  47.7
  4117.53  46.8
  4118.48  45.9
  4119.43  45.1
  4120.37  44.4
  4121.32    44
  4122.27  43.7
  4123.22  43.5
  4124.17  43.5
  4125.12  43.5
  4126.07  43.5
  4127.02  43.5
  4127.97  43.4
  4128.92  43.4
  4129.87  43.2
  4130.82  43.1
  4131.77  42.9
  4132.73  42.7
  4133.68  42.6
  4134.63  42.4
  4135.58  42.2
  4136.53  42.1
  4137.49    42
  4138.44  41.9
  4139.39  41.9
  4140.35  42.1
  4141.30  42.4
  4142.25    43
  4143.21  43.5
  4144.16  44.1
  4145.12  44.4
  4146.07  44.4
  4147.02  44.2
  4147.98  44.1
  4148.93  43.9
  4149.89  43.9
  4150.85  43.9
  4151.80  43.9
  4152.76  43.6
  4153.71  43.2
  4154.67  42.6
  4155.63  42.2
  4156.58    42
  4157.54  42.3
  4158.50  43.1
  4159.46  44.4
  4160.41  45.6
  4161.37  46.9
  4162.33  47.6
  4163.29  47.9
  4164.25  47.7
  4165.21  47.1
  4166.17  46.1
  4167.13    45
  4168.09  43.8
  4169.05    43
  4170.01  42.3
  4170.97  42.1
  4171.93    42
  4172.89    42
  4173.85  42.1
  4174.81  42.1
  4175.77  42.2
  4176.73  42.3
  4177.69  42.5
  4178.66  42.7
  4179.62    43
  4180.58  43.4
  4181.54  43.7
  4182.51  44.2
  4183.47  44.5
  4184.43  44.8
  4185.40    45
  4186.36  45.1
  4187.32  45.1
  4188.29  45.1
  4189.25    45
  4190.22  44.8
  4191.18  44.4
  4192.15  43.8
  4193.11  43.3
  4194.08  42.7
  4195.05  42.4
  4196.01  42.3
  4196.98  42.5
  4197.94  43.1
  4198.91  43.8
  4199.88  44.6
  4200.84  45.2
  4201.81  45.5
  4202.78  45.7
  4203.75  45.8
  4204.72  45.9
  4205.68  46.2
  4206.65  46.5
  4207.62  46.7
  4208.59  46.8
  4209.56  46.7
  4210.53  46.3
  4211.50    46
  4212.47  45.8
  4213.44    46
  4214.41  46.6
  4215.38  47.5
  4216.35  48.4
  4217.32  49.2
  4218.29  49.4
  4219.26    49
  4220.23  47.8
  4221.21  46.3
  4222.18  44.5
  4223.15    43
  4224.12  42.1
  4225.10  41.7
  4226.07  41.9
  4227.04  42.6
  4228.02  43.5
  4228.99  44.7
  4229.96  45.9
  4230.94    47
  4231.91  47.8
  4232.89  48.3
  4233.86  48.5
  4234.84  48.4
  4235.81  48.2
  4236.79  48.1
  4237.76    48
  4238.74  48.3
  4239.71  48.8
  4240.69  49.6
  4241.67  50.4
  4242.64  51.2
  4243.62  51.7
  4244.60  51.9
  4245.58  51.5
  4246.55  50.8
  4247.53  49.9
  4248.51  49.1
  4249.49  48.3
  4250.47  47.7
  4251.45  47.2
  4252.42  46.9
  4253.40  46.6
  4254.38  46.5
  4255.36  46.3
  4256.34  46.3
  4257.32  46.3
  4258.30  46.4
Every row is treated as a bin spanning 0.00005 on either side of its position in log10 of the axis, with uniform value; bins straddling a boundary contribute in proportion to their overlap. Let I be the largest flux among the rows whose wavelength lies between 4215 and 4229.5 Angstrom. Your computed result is 49.4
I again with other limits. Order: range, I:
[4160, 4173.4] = 47.9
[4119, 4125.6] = 45.1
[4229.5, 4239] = 48.5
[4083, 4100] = 46.3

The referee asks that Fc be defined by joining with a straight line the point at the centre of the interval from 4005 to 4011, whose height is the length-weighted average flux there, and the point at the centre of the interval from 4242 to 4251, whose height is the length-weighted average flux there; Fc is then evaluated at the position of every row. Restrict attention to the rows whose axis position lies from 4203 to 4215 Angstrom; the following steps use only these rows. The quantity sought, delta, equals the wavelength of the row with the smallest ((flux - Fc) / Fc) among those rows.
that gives 4212.47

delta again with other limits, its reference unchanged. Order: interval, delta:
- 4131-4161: 4156.58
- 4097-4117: 4100.50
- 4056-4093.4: 4078.84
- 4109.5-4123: 4122.27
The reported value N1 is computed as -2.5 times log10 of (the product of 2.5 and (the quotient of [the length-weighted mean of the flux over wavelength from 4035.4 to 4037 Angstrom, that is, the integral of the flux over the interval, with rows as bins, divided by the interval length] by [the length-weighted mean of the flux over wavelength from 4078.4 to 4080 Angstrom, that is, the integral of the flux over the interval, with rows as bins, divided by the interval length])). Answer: -1.16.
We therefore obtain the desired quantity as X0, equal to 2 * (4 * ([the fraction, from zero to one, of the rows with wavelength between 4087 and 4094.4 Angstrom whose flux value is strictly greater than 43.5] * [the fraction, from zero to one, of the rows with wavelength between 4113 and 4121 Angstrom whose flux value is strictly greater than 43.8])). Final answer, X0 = 8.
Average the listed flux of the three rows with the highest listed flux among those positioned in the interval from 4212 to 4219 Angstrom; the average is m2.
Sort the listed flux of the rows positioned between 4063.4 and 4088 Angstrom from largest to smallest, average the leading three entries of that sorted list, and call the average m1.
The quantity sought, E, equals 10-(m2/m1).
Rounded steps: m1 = 45.1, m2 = 49.0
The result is 8.91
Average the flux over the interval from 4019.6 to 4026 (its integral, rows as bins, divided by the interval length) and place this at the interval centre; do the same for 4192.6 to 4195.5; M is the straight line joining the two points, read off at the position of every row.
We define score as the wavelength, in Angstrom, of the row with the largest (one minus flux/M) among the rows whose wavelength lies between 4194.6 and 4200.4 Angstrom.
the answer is 4196.01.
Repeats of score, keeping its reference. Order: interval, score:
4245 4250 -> 4249.49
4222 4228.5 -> 4225.10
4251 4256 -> 4255.36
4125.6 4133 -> 4132.73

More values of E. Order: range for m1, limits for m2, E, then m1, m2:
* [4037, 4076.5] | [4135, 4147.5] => 9.04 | 46.2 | 44.3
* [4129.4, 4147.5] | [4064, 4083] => 9.00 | 44.3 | 44.2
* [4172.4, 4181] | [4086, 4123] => 8.87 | 43.0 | 48.6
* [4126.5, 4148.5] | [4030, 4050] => 8.96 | 44.3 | 46.1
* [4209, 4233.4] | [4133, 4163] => 9.05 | 49.2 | 46.7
